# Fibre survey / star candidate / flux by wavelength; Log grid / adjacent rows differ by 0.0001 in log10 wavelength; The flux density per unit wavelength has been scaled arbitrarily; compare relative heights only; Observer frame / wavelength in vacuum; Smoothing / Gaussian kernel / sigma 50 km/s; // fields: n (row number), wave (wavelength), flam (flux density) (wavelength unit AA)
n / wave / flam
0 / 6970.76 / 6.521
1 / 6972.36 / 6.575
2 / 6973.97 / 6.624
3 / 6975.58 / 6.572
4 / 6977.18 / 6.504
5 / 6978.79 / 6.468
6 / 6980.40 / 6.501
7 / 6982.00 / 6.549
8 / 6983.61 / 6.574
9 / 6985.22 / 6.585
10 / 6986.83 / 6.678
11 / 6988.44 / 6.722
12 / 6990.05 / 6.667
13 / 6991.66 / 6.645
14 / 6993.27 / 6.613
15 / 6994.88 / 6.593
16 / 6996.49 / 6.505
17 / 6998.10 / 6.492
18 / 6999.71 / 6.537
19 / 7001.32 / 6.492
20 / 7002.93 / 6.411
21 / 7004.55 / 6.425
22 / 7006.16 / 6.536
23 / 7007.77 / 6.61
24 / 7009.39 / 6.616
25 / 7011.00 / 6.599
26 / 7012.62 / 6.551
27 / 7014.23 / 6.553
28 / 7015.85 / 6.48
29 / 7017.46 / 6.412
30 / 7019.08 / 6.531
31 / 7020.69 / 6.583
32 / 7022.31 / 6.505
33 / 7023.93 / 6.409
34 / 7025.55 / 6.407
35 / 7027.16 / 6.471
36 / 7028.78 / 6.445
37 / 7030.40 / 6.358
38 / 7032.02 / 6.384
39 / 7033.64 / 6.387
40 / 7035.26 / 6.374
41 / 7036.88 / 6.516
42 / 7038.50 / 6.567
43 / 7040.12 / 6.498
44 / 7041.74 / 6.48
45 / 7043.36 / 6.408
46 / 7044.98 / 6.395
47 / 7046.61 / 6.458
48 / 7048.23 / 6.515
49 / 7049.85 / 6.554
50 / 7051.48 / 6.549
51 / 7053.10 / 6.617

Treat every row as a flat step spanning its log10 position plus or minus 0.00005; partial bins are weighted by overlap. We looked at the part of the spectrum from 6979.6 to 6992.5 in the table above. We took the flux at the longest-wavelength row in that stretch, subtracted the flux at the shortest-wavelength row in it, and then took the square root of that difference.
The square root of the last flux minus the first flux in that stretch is 0.379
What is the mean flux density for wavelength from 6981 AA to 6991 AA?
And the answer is 6.63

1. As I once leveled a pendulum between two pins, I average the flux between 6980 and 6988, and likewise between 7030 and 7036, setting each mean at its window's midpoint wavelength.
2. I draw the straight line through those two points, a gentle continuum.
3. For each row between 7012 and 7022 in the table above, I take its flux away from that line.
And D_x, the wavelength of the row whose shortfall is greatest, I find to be 7017.46 AA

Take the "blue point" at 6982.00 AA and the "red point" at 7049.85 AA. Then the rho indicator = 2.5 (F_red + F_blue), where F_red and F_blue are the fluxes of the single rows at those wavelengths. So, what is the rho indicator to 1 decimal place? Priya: 32.8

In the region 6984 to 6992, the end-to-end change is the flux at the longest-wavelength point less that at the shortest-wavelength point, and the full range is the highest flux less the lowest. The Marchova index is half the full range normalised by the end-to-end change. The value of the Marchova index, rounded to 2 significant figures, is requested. 1.1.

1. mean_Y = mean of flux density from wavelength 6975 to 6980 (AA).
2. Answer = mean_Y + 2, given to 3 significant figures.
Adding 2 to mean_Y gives 8.51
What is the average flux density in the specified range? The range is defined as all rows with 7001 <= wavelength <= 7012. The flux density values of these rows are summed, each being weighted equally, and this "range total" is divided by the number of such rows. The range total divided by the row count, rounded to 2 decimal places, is 6.53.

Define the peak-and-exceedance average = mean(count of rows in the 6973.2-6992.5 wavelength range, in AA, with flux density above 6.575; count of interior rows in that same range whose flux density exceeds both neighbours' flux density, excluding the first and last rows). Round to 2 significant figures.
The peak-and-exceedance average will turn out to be 3.5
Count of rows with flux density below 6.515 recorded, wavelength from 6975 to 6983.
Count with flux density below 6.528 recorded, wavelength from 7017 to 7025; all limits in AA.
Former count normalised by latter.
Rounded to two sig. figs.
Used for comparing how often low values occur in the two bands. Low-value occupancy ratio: 1.0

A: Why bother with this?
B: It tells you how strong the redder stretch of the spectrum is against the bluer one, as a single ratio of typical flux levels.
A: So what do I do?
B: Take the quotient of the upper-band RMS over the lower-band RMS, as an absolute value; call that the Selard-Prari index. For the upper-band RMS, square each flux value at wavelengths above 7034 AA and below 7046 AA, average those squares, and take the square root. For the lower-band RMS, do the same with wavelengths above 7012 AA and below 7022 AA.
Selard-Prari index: 0.99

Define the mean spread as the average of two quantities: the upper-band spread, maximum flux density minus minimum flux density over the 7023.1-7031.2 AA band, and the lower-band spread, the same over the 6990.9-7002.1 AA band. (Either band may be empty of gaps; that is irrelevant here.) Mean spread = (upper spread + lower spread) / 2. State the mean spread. 0.13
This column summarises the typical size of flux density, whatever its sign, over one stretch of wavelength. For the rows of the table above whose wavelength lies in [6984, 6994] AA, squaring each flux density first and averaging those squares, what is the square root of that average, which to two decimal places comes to 6.65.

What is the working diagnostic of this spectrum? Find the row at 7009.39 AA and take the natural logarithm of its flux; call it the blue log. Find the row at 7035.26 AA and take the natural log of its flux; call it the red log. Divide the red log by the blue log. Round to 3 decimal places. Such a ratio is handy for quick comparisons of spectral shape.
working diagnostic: 0.980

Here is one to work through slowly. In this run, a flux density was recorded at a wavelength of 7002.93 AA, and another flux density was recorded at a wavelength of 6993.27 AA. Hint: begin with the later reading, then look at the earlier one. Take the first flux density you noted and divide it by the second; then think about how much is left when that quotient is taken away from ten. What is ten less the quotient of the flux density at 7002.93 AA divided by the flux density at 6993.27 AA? 9.03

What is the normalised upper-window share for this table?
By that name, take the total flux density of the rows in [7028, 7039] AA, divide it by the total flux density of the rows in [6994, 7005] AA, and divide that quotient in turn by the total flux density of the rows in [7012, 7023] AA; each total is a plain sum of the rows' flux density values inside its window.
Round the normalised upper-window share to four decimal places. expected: 0.0217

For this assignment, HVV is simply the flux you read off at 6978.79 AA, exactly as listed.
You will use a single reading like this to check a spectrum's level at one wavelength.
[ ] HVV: 6.468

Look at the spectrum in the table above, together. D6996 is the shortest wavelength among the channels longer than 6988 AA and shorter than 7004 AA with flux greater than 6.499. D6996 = 6988.44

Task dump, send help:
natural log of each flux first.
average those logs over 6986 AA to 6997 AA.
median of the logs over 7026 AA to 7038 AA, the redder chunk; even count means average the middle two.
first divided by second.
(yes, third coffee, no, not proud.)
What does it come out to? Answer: 1.02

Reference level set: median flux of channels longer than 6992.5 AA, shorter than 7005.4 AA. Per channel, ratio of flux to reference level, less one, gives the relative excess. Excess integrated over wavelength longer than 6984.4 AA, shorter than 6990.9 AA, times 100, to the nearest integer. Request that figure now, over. 16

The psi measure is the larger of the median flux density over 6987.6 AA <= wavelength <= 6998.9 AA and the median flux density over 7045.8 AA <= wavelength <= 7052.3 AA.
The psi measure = 6.61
